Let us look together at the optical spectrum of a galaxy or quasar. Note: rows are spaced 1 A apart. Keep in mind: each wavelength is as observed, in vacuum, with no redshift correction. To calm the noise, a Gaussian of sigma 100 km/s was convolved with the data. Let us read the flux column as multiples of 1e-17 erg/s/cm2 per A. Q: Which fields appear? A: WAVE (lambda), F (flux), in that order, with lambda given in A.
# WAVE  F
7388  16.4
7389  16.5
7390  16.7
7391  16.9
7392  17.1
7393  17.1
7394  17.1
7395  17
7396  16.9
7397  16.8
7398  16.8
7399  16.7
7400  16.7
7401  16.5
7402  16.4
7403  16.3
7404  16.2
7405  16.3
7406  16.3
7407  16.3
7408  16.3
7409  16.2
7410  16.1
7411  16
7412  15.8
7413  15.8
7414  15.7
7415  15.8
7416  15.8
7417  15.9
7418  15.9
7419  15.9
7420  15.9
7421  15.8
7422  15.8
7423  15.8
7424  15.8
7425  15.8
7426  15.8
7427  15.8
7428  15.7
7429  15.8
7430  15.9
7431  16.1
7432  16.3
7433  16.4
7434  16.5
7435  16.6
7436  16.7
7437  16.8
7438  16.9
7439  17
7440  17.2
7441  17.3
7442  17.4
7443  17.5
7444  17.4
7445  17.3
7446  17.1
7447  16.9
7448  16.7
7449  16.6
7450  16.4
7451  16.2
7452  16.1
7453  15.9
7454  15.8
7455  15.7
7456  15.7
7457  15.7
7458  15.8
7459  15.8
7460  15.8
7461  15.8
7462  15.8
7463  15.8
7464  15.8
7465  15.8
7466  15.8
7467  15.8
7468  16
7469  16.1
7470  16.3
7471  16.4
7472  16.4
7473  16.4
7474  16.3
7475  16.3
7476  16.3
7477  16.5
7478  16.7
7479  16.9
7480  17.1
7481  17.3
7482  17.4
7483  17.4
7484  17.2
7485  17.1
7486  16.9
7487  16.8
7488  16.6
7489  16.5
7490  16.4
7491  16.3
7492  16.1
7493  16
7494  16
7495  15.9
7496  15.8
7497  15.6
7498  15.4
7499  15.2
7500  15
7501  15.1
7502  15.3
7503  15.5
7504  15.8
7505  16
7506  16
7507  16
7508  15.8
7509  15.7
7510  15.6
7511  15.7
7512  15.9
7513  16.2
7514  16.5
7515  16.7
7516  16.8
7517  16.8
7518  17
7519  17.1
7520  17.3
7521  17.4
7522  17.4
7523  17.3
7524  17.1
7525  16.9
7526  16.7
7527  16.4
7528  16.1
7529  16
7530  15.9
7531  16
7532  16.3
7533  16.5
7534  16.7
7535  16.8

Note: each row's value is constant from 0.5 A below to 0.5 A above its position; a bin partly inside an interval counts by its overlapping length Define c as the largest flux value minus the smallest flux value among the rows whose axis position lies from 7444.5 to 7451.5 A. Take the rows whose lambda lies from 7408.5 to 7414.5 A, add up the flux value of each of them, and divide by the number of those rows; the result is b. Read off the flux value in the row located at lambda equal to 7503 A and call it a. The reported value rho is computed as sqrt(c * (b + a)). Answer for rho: 5.9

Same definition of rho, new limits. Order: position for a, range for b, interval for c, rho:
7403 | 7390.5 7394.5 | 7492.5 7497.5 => 3.7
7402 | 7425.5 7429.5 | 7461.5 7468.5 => 2.5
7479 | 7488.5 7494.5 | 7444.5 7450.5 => 5.5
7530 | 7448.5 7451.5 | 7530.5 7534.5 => 4.8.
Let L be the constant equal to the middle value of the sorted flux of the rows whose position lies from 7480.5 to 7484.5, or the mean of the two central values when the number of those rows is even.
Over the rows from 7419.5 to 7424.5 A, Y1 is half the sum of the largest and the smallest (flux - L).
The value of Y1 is -1.5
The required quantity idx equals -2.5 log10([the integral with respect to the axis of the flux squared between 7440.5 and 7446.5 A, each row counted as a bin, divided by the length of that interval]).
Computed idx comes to -6.19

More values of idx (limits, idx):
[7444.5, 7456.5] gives -6.07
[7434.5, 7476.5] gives -6.07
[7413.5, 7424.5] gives -6.00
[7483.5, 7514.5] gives -6.02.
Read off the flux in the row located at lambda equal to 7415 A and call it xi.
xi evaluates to 15.8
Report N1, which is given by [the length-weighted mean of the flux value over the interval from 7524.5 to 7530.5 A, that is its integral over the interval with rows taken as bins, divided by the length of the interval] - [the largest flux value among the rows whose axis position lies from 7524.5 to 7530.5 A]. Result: -0.57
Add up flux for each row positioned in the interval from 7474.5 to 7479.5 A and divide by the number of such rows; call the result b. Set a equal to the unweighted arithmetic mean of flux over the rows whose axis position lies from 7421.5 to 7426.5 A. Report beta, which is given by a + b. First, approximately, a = 15.8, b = 16.5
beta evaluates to 32.3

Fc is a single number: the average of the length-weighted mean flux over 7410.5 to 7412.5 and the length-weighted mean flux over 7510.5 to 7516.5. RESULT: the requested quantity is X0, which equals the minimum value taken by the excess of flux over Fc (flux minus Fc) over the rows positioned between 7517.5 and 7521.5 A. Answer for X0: 0.90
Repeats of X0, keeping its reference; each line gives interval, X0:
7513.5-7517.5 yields 0.40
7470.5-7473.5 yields 0.30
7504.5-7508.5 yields -0.30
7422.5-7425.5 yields -0.30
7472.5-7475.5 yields 0.20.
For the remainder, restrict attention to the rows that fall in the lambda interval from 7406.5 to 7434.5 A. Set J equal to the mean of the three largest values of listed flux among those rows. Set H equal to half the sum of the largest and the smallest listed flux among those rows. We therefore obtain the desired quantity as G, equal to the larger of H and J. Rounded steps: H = 16.1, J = 16.4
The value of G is 16.40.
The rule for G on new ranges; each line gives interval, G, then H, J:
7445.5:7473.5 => 16.90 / 16.4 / 16.9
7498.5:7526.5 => 17.37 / 16.2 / 17.4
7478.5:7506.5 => 17.37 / 16.2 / 17.4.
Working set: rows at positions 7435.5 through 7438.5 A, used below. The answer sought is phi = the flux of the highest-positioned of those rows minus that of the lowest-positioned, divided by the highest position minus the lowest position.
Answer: 0.10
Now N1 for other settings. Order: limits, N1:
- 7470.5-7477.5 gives -0.13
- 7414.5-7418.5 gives -0.05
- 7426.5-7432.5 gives -0.37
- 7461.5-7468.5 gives -0.17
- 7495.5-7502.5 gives -0.46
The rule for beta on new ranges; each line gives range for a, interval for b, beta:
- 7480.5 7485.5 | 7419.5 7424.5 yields 33.1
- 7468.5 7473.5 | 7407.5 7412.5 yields 32.4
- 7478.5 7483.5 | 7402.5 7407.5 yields 33.5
